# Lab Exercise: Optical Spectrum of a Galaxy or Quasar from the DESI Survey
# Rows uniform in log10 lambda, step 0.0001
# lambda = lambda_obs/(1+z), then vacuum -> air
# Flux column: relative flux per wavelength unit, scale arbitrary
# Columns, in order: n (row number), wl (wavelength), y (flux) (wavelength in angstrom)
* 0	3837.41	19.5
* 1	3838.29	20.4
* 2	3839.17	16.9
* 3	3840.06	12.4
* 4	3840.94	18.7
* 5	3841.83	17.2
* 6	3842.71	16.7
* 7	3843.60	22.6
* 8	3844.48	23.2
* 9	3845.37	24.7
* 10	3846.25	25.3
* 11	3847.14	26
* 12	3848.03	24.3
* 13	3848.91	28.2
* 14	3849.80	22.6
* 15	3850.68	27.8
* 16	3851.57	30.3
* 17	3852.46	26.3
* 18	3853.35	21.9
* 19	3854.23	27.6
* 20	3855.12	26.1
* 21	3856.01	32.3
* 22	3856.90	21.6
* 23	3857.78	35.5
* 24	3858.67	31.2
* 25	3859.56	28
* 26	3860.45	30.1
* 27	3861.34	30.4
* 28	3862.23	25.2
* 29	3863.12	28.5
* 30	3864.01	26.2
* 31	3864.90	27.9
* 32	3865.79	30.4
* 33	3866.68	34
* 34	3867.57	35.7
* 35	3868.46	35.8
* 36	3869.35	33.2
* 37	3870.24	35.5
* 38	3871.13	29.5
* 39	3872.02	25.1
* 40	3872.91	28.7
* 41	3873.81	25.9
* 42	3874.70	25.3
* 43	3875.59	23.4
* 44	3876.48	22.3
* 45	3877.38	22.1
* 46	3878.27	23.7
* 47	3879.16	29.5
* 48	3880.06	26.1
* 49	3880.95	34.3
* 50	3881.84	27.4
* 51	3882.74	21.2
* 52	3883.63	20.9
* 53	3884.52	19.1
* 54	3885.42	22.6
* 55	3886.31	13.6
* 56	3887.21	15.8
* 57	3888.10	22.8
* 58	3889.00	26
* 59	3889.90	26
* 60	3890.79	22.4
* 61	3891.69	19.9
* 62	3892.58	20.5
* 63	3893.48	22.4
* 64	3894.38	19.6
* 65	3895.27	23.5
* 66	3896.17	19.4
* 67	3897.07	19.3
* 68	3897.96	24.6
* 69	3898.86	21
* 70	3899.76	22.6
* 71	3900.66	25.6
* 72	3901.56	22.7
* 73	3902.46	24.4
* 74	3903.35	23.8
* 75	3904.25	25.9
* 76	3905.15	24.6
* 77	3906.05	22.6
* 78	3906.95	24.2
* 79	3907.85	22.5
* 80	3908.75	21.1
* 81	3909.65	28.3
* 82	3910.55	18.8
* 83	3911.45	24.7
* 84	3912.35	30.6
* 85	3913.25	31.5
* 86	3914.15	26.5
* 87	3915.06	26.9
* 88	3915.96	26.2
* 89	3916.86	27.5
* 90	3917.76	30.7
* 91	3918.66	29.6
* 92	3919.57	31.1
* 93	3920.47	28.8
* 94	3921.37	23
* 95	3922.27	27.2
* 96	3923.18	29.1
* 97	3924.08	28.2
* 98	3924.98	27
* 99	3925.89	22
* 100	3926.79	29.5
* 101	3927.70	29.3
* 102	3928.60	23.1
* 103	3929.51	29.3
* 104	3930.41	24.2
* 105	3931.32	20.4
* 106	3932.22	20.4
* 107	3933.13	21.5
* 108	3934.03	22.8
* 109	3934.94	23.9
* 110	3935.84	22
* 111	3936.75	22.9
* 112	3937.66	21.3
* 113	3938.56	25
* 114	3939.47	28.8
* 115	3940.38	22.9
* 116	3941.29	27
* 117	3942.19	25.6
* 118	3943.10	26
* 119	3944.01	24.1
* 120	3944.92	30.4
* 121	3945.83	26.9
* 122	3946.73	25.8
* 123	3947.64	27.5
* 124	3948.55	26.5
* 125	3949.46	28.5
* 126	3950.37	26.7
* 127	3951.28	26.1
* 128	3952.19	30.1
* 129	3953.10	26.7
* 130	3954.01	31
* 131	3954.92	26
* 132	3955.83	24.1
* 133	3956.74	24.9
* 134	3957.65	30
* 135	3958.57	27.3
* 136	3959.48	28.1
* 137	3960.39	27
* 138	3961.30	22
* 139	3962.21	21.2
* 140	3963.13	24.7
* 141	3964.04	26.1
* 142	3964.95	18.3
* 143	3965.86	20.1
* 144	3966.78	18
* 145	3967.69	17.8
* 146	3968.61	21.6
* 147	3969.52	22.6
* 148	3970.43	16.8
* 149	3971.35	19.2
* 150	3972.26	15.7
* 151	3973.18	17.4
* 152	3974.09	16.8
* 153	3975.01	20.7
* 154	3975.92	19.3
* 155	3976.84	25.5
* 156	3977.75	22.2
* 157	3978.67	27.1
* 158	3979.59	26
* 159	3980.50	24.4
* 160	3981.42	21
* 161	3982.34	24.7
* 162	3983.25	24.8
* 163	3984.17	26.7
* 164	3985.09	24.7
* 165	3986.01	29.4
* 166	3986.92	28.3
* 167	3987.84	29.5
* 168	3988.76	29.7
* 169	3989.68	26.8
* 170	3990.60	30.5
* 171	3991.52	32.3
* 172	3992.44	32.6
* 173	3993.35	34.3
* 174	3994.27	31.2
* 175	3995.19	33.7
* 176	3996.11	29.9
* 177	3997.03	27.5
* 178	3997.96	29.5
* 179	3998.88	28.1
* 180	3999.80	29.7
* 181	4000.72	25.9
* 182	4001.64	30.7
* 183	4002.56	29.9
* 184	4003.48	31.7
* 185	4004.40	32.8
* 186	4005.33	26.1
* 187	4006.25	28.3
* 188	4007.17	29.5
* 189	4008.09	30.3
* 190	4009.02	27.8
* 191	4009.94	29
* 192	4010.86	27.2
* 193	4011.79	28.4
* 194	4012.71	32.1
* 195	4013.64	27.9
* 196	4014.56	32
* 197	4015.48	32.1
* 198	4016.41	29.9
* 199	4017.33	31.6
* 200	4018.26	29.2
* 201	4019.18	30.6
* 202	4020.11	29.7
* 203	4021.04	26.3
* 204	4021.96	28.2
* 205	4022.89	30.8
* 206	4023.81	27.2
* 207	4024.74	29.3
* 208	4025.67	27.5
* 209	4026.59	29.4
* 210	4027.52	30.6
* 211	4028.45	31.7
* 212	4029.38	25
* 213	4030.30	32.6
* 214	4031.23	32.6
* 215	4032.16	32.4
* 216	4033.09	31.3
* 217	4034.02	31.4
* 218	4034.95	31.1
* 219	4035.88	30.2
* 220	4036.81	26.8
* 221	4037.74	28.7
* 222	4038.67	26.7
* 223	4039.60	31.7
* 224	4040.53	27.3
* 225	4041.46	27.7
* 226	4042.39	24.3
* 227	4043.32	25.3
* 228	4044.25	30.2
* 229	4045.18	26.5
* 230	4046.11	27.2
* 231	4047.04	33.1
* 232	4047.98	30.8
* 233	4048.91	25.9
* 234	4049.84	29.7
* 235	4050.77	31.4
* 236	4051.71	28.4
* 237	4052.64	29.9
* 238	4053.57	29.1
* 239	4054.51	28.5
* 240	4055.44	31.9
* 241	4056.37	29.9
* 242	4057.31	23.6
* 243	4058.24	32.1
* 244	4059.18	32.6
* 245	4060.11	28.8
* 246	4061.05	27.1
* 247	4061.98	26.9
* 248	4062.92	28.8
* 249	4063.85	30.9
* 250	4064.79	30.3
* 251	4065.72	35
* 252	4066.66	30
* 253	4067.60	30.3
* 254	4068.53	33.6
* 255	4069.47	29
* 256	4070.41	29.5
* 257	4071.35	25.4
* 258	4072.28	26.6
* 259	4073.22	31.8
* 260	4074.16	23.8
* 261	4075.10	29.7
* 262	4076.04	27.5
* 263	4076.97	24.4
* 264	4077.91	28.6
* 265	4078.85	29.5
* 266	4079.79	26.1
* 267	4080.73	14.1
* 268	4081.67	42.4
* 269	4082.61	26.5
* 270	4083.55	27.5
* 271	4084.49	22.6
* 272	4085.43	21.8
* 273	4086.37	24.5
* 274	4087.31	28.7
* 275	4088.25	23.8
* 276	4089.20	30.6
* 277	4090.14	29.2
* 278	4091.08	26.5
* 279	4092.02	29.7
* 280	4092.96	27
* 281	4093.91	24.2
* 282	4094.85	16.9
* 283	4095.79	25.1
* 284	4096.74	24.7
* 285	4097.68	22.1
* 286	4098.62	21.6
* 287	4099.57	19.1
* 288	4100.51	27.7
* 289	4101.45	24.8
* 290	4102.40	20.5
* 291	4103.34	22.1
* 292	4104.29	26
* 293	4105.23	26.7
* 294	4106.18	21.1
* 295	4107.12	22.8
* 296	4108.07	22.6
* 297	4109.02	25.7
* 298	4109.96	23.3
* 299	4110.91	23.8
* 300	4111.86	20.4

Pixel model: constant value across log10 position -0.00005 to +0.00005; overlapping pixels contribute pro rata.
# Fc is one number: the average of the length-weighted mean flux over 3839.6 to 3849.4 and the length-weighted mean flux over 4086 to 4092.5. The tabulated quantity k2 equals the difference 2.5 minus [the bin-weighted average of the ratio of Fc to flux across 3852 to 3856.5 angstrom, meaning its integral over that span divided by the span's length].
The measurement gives 1.57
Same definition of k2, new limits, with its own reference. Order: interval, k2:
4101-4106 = 1.46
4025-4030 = 1.64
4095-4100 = 1.37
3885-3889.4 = 1.19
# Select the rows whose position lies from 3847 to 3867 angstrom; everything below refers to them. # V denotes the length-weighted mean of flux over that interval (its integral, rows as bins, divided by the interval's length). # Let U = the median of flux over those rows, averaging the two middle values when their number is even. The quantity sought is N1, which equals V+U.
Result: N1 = 55.8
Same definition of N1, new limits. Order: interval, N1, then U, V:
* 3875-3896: 45.2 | 22.4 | 23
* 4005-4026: 58.4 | 29.2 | 29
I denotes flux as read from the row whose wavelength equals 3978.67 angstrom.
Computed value 27.1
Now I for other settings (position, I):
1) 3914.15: 26.5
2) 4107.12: 22.8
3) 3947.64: 27.5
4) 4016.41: 29.9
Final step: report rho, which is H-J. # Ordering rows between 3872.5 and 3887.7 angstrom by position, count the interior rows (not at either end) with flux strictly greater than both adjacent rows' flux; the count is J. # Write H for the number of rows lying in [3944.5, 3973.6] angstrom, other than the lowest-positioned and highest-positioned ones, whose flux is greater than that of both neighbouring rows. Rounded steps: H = 10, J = 3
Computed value 7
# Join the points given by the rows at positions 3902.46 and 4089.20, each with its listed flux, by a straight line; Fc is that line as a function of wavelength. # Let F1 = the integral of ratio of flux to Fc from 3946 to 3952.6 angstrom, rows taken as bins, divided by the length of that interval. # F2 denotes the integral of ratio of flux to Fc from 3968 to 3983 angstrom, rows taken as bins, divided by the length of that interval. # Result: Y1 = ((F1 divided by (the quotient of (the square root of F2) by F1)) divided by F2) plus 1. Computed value 2.56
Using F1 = 1.05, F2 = 0.79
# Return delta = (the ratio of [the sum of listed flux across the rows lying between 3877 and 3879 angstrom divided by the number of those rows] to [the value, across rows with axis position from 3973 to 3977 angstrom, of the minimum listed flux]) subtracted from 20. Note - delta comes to 18.6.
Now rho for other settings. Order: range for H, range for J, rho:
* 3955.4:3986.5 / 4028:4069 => -1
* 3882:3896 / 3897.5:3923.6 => -7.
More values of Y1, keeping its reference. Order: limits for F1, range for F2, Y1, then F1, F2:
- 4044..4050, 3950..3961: 1.93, 0.99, 1.04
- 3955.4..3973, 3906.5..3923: 1.64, 0.84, 1.07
